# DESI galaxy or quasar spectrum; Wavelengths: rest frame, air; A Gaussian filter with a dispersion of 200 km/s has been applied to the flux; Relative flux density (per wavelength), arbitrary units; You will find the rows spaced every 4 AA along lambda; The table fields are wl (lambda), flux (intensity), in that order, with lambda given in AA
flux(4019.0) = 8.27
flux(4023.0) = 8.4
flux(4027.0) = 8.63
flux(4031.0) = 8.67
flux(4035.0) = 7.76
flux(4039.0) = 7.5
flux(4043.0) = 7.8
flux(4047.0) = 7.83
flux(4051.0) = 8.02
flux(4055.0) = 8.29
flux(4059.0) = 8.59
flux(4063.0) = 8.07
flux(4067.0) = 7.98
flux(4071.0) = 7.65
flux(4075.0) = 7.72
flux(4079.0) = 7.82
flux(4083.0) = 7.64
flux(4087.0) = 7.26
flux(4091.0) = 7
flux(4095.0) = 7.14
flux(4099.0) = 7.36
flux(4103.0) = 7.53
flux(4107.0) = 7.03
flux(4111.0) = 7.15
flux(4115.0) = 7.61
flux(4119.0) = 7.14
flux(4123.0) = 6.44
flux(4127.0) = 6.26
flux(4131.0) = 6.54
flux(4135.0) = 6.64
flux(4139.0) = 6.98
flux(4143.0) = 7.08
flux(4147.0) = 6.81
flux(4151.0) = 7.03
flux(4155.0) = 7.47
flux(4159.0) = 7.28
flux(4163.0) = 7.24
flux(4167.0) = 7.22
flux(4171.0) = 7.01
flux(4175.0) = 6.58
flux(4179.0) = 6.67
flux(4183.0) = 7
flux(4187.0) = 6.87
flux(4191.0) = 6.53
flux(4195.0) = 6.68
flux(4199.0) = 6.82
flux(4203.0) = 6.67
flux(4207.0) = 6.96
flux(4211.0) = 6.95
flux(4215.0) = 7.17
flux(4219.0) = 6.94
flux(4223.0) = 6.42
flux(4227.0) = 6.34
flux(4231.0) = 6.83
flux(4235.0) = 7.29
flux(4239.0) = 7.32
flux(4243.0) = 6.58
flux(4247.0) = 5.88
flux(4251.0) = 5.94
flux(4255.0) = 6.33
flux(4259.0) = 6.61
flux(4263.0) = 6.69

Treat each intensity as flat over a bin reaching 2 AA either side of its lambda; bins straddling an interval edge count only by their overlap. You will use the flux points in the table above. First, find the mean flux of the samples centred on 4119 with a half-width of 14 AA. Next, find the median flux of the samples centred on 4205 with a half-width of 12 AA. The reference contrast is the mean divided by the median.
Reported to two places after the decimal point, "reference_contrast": 1.00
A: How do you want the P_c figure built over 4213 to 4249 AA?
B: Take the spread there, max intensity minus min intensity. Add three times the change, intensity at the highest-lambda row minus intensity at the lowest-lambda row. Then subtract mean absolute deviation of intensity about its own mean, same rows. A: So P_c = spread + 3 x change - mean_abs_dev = -2.8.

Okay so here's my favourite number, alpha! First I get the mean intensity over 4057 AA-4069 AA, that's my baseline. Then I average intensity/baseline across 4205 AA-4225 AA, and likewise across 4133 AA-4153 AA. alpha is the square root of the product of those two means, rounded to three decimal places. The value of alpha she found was 0.840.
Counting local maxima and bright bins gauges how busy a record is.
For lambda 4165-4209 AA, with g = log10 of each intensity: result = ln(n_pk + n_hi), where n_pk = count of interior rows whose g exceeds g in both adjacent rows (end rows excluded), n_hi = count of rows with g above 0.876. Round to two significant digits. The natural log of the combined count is 0.69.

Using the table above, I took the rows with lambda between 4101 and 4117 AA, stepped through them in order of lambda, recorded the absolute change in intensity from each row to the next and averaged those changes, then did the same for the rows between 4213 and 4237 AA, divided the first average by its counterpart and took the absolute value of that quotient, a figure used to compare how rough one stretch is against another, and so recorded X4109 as 1.0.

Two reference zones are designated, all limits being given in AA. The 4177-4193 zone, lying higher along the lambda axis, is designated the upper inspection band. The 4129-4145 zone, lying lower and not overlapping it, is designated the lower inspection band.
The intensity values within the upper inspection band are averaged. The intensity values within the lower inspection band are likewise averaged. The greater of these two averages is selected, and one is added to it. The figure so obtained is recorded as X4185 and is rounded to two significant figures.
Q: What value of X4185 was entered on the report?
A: 7.8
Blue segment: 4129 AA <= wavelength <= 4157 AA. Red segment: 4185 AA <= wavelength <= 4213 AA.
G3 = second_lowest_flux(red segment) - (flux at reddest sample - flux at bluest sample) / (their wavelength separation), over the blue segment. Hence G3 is 6.6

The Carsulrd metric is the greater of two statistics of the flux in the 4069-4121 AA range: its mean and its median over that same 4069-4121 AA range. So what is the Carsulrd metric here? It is 7.39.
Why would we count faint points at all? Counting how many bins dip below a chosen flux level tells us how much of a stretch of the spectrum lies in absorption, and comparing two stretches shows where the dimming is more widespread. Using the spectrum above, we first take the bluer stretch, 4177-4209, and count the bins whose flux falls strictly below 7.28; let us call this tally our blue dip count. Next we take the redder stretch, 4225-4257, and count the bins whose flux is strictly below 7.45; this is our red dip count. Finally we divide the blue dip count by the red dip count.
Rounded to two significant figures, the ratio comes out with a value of 1.0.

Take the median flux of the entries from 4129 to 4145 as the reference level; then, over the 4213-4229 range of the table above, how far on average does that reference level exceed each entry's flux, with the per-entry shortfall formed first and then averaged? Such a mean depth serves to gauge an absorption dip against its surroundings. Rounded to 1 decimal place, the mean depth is 0.1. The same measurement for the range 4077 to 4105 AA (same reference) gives -0.6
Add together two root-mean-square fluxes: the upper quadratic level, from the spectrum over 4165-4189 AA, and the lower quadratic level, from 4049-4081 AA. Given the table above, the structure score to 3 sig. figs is 14.9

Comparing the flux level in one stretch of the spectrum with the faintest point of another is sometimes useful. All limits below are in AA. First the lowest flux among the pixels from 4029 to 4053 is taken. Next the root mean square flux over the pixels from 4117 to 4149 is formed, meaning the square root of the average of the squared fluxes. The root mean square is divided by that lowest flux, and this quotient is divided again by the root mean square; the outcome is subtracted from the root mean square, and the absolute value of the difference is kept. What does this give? 6.61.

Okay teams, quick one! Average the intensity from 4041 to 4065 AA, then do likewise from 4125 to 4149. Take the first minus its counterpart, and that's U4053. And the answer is 1.4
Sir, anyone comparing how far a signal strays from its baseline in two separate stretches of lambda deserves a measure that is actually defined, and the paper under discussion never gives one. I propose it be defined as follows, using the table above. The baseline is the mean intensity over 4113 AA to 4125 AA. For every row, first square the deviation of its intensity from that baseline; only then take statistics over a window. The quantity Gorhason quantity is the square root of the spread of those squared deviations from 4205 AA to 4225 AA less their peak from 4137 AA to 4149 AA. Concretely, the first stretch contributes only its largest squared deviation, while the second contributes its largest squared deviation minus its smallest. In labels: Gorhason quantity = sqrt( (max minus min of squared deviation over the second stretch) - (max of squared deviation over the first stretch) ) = 0.6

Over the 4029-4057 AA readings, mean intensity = 8.0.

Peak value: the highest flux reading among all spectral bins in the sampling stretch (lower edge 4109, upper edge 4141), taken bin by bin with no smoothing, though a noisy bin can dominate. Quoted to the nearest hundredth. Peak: 7.61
